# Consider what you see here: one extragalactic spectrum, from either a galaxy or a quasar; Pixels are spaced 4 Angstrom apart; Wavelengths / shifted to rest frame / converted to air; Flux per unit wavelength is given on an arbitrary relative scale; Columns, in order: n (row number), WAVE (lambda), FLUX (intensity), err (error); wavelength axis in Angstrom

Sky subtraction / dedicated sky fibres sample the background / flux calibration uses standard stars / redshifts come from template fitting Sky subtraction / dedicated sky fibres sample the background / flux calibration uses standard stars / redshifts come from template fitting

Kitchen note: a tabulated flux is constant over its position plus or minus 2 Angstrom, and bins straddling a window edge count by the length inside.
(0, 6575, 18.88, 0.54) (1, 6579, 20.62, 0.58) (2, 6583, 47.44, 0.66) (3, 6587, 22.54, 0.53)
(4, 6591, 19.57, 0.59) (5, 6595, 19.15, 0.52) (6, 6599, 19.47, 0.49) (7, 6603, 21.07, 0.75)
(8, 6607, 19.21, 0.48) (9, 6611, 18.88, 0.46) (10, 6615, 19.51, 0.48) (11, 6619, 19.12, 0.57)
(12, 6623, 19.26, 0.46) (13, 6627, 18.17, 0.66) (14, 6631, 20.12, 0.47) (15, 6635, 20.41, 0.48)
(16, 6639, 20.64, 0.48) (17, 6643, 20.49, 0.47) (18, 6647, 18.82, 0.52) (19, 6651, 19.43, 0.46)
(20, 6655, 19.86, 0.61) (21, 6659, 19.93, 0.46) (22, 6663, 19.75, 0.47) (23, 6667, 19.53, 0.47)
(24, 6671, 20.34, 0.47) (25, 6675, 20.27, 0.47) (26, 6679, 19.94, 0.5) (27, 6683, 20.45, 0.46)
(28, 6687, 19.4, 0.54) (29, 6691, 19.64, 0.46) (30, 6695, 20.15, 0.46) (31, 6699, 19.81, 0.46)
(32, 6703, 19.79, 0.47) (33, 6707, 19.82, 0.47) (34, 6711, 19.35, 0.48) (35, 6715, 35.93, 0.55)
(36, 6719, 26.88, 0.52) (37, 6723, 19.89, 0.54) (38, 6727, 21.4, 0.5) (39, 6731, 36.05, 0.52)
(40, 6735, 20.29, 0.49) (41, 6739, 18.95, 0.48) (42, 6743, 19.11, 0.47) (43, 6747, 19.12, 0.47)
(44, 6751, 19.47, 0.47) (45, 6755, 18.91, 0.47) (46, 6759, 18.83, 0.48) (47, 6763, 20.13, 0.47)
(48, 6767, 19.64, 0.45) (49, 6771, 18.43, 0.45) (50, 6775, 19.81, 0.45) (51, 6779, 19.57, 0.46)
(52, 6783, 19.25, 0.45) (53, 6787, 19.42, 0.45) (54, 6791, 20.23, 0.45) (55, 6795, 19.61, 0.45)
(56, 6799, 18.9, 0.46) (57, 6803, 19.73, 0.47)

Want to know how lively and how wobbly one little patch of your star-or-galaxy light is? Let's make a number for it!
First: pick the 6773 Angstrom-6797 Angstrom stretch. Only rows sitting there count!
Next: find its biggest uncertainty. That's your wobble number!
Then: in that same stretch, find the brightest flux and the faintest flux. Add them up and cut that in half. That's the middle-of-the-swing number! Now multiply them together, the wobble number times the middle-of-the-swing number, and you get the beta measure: 9.1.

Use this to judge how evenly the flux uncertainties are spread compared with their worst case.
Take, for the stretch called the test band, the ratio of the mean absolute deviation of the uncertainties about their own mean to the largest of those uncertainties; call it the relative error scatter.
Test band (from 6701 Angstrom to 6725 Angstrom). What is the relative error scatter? 0.058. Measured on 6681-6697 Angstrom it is 0.056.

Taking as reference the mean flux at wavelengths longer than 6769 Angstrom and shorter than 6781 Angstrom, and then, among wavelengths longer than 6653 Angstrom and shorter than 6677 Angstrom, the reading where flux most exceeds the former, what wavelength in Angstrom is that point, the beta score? 6671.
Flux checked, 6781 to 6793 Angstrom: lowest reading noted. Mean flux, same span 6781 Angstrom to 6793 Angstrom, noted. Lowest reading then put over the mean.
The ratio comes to 0.98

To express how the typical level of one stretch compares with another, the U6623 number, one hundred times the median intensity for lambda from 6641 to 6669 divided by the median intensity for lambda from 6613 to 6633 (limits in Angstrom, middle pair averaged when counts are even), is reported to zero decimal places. 103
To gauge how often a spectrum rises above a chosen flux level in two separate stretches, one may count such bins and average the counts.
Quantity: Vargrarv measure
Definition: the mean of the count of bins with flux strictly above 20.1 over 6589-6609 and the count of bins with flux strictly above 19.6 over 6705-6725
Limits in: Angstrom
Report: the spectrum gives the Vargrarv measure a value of 2.50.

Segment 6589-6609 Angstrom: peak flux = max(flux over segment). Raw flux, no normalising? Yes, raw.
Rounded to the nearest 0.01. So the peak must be 21.07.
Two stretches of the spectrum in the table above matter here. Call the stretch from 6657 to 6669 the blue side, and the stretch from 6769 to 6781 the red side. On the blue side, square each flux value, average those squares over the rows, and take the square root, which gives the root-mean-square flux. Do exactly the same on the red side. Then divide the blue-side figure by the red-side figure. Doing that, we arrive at 1.02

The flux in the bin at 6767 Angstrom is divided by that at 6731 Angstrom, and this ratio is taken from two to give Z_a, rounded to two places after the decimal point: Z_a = 1.46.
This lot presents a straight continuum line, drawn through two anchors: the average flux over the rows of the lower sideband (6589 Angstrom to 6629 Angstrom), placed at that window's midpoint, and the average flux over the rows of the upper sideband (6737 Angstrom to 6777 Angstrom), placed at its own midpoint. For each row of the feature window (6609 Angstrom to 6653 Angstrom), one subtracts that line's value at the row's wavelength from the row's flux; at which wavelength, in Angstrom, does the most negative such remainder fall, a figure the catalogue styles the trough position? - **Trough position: 6627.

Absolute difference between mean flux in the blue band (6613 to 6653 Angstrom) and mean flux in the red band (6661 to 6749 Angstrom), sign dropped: 2.0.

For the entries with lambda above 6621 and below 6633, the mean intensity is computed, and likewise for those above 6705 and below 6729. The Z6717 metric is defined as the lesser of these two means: 19.2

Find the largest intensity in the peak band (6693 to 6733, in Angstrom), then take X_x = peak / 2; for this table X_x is 18.0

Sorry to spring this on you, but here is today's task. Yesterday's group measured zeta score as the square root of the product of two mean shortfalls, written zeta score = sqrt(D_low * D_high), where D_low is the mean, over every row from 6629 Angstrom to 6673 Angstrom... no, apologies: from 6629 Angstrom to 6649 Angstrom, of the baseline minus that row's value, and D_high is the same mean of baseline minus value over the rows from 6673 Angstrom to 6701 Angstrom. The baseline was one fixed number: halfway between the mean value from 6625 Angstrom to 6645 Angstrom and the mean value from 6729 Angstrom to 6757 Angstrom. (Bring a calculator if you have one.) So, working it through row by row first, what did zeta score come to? 0.81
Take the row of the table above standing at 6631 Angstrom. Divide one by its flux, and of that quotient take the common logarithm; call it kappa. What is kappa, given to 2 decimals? -1.30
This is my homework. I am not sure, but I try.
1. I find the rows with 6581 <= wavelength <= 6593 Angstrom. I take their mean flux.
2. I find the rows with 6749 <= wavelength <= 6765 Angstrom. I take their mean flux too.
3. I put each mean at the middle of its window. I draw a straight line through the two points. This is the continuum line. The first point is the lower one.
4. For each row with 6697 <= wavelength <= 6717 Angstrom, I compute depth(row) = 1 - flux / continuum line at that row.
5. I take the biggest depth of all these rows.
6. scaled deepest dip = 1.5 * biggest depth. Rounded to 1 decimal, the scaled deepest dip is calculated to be 0.2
